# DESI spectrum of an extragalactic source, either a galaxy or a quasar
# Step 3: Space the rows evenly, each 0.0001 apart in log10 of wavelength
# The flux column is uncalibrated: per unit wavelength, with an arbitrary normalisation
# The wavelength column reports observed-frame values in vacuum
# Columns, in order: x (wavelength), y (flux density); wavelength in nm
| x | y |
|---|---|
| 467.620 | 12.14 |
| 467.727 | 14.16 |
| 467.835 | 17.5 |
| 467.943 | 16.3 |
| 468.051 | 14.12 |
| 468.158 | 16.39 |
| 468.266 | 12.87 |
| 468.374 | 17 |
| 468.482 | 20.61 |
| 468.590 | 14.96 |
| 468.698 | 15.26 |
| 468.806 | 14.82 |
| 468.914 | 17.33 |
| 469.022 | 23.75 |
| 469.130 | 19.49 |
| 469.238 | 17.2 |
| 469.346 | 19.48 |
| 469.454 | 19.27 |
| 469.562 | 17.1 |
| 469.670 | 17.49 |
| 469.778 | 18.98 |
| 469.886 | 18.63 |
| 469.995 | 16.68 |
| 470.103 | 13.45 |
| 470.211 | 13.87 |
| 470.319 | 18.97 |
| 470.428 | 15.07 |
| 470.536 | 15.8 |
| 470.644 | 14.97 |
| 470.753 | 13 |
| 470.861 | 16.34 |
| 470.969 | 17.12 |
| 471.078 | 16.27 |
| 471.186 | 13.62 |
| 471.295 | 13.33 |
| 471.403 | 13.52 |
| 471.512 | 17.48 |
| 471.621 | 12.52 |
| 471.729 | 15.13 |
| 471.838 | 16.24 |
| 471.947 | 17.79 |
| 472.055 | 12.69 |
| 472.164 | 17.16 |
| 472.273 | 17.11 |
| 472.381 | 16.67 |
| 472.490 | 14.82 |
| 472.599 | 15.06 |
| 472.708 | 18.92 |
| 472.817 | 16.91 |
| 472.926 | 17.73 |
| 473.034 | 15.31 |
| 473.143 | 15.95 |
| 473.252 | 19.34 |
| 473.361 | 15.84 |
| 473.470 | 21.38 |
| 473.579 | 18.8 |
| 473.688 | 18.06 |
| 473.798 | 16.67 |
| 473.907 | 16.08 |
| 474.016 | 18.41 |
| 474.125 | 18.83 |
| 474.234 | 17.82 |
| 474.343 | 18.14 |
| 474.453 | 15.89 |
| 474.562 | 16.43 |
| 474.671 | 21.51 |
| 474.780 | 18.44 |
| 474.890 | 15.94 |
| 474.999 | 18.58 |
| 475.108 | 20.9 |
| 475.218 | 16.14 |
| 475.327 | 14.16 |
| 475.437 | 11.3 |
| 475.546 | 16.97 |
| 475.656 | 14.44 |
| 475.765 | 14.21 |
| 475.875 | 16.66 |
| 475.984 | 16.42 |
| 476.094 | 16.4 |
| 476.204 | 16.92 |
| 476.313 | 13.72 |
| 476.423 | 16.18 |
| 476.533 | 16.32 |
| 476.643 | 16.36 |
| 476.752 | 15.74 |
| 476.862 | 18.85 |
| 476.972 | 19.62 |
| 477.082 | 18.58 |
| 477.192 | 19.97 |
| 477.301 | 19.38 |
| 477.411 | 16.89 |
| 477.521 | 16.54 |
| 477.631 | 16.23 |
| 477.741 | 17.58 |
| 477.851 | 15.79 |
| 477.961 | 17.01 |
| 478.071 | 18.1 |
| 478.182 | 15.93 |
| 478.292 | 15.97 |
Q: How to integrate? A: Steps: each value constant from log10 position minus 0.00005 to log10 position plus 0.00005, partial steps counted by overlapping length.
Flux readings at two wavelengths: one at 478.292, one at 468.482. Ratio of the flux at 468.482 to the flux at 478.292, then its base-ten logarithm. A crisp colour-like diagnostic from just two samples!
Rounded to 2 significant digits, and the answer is 0.11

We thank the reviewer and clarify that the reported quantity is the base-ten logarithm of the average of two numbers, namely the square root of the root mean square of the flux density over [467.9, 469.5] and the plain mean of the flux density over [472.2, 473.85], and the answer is 1.030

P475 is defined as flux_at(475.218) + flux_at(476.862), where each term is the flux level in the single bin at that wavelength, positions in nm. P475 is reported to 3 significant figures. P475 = 35.0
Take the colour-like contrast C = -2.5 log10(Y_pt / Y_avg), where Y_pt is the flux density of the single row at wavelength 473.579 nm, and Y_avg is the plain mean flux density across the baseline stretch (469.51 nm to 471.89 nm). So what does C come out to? -0.20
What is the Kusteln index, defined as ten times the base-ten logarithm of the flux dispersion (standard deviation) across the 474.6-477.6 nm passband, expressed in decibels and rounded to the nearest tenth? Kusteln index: 3.6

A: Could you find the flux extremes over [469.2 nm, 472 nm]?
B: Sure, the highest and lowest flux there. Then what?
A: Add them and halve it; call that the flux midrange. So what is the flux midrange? 16.0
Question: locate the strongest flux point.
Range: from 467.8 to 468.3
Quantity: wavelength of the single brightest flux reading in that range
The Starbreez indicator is 467.835 nm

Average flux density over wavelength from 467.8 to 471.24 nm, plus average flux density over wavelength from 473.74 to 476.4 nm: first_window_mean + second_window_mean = 33.4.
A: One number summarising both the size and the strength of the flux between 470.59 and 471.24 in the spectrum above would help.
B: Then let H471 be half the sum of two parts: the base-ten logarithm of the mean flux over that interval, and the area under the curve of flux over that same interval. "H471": 5.54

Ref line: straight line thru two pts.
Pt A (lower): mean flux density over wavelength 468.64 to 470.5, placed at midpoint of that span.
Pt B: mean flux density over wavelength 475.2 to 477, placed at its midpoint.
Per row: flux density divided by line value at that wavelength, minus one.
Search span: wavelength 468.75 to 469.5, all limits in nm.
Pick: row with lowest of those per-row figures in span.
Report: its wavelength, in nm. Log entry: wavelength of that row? 468.806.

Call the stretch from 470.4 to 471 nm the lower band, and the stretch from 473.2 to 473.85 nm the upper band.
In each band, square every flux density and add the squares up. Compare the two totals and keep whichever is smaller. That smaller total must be 1430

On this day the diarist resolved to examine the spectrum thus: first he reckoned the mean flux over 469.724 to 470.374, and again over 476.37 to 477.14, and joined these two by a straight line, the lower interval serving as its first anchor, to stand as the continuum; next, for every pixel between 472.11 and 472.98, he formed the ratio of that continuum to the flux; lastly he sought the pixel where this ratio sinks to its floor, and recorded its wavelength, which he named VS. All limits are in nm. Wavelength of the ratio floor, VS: 472.708 nm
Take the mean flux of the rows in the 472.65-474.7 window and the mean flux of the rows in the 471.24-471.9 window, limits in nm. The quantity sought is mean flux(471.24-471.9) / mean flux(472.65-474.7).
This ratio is 0.83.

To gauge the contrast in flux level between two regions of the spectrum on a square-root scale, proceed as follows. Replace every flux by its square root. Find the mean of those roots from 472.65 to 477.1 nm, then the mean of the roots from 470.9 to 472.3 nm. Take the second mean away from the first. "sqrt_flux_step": 0.21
